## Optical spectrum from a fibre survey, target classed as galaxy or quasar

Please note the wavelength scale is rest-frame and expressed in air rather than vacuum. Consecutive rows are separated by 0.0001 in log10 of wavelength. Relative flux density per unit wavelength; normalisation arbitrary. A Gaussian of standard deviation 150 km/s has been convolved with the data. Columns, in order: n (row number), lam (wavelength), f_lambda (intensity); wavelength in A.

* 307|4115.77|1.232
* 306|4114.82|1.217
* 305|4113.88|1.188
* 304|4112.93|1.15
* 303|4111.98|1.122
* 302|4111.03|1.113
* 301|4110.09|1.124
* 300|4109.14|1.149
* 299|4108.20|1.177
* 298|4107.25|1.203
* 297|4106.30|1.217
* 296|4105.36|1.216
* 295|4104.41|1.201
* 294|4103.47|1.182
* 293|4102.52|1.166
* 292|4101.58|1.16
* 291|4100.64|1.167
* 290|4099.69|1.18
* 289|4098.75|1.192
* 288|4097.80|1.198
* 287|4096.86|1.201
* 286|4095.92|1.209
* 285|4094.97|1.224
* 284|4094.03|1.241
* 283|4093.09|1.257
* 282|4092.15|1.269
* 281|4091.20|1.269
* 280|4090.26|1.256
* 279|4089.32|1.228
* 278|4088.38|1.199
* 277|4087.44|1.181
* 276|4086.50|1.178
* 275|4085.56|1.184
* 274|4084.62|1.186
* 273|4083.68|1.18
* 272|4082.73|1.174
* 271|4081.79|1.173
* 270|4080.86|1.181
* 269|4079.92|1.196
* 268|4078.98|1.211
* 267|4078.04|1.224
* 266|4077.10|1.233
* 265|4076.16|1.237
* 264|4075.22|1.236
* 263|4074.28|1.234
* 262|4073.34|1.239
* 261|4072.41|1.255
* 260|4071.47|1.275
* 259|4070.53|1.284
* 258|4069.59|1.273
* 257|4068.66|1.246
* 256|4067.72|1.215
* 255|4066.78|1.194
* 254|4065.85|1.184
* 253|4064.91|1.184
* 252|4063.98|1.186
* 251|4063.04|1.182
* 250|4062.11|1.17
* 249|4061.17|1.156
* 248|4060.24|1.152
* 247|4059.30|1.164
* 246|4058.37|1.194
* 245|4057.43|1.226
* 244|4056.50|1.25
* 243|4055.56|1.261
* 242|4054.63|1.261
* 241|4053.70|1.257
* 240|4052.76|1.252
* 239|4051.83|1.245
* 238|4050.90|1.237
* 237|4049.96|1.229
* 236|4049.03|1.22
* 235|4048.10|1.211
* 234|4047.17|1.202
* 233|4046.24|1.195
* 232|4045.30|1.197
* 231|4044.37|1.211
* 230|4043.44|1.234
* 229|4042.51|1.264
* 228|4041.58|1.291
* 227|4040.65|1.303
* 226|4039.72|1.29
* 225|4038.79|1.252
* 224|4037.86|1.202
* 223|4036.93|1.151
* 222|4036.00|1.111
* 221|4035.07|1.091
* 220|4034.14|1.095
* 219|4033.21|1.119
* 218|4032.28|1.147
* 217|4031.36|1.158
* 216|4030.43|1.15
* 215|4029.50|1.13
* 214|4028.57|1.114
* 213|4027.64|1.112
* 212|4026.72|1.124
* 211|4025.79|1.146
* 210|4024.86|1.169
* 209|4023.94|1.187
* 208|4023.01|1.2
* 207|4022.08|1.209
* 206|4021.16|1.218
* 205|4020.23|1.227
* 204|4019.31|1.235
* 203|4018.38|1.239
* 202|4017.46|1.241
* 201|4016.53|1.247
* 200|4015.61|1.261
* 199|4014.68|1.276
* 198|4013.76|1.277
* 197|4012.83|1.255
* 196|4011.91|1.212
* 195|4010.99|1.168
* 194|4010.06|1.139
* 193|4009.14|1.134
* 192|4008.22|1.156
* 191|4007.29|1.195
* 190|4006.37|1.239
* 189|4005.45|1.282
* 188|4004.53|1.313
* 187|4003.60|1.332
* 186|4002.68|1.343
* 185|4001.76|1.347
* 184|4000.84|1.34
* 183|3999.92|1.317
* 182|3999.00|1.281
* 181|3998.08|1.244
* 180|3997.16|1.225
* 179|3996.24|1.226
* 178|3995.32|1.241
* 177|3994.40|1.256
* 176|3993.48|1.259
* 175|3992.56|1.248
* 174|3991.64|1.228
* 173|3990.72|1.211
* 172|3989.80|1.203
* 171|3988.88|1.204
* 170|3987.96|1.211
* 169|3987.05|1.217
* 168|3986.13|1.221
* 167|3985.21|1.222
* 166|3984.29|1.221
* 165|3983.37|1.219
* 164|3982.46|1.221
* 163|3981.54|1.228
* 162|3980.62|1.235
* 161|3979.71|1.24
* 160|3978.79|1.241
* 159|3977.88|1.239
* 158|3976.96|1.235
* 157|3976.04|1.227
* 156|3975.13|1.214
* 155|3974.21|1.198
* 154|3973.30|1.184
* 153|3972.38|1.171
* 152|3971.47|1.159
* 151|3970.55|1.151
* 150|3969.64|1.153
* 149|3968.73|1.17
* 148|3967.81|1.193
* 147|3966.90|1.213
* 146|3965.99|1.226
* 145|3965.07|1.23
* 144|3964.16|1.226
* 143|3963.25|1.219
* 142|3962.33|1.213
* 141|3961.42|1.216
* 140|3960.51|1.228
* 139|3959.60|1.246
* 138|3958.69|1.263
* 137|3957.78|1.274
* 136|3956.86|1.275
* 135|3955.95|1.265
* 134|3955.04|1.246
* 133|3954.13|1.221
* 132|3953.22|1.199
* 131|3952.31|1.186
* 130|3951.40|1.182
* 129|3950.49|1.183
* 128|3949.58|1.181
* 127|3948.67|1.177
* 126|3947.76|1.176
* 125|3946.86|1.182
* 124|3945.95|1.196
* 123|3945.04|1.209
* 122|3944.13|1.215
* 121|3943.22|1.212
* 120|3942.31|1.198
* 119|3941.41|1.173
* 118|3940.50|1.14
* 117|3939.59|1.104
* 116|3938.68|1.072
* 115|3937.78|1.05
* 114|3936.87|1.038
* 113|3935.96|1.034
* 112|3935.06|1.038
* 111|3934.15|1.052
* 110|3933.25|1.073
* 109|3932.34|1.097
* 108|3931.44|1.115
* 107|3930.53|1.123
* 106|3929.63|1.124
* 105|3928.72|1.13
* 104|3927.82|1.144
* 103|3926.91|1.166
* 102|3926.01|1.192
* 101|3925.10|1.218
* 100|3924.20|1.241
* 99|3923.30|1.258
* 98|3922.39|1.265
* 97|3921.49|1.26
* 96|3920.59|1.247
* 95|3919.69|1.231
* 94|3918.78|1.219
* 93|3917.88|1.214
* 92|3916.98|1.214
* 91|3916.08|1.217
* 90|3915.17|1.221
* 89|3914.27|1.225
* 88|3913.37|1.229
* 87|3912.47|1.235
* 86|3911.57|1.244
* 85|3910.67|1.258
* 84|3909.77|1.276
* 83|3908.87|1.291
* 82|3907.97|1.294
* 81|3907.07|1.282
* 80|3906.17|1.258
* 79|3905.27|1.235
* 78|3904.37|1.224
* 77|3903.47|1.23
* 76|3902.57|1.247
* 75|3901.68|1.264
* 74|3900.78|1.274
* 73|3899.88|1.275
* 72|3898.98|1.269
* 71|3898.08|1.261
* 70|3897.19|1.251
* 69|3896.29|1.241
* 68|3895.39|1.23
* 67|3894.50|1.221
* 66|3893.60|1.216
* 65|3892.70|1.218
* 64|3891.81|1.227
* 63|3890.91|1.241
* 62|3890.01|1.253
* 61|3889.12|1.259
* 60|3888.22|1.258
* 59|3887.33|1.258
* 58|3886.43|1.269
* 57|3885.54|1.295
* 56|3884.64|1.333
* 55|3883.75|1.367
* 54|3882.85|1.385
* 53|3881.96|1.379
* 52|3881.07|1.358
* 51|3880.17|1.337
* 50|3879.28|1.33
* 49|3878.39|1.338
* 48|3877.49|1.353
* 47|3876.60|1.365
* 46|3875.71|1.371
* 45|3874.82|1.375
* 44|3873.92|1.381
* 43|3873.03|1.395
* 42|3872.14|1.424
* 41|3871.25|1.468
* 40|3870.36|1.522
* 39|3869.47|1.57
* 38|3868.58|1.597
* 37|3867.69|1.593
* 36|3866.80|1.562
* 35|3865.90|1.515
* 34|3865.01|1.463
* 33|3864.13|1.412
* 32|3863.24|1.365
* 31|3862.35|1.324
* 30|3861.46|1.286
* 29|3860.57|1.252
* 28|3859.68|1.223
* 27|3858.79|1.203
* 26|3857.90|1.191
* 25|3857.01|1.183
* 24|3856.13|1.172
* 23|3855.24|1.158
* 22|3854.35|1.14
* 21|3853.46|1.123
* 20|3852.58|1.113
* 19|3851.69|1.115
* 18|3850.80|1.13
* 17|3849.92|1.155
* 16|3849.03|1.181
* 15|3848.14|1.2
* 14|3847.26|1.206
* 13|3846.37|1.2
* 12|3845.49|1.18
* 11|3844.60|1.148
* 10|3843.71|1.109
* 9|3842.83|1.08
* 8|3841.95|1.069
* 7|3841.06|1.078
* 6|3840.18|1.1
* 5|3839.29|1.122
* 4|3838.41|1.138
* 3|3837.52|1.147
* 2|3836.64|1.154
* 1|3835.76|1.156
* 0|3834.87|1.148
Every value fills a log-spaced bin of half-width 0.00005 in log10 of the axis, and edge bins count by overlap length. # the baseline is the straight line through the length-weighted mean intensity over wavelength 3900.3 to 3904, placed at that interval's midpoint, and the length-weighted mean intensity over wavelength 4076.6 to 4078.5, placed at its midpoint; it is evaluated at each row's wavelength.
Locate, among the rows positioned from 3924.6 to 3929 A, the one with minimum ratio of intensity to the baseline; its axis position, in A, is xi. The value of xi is 3928.72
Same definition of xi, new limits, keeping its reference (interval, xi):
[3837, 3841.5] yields 3841.06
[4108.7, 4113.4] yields 4111.03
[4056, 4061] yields 4060.24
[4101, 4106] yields 4101.58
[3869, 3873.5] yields 3873.03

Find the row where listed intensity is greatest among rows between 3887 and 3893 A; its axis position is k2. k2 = 3889.12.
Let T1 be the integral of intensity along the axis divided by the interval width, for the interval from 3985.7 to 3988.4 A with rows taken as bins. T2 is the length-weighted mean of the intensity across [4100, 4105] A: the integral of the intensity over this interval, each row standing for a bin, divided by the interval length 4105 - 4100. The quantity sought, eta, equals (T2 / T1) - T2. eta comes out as -0.211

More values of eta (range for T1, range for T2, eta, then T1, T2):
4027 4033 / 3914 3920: -0.145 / 1.14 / 1.22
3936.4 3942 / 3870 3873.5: -0.130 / 1.10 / 1.45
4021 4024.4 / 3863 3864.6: -0.236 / 1.20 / 1.40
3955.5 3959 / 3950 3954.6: -0.252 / 1.27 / 1.19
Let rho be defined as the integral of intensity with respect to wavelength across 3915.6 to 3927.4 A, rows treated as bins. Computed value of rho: 14.5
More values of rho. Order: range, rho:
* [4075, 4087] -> 14.4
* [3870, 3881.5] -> 15.9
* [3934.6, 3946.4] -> 13.3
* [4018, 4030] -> 14.1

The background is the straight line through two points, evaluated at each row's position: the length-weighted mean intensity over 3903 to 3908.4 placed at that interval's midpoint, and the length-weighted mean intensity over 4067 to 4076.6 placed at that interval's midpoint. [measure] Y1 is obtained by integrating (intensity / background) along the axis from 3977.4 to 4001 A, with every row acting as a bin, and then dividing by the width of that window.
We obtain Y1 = 0.99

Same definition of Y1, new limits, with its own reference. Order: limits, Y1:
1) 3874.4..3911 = 1.03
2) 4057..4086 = 0.97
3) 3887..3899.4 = 0.99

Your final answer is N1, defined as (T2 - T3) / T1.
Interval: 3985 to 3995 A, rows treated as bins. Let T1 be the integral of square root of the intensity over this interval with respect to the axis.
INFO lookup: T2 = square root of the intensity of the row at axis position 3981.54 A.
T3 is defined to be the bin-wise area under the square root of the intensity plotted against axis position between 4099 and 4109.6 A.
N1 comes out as -0.94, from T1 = 11.1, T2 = 1.11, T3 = 11.54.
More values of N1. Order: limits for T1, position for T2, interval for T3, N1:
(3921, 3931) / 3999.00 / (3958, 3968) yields -0.91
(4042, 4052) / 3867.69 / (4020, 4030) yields -0.86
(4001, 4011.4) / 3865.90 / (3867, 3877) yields -0.94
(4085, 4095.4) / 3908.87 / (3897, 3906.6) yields -0.83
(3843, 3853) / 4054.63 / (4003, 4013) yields -0.92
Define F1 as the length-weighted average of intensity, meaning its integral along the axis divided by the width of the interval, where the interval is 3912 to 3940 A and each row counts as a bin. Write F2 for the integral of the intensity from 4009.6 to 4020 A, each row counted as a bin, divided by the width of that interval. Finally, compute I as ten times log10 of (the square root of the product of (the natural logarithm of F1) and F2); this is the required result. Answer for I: -3.65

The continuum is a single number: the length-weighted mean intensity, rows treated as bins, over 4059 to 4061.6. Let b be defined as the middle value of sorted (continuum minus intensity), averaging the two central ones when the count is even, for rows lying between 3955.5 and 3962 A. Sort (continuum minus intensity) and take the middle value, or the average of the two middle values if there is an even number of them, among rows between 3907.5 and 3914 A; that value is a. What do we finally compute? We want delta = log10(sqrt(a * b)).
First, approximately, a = -0.10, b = -0.11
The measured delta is -1.0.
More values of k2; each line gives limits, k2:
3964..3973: 3965.07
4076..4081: 4076.16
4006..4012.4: 4006.37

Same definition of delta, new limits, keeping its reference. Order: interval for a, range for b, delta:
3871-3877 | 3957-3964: -0.9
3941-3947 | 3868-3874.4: -0.9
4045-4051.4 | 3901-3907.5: -1.2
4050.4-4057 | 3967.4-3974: -1.5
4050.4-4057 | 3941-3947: -1.2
